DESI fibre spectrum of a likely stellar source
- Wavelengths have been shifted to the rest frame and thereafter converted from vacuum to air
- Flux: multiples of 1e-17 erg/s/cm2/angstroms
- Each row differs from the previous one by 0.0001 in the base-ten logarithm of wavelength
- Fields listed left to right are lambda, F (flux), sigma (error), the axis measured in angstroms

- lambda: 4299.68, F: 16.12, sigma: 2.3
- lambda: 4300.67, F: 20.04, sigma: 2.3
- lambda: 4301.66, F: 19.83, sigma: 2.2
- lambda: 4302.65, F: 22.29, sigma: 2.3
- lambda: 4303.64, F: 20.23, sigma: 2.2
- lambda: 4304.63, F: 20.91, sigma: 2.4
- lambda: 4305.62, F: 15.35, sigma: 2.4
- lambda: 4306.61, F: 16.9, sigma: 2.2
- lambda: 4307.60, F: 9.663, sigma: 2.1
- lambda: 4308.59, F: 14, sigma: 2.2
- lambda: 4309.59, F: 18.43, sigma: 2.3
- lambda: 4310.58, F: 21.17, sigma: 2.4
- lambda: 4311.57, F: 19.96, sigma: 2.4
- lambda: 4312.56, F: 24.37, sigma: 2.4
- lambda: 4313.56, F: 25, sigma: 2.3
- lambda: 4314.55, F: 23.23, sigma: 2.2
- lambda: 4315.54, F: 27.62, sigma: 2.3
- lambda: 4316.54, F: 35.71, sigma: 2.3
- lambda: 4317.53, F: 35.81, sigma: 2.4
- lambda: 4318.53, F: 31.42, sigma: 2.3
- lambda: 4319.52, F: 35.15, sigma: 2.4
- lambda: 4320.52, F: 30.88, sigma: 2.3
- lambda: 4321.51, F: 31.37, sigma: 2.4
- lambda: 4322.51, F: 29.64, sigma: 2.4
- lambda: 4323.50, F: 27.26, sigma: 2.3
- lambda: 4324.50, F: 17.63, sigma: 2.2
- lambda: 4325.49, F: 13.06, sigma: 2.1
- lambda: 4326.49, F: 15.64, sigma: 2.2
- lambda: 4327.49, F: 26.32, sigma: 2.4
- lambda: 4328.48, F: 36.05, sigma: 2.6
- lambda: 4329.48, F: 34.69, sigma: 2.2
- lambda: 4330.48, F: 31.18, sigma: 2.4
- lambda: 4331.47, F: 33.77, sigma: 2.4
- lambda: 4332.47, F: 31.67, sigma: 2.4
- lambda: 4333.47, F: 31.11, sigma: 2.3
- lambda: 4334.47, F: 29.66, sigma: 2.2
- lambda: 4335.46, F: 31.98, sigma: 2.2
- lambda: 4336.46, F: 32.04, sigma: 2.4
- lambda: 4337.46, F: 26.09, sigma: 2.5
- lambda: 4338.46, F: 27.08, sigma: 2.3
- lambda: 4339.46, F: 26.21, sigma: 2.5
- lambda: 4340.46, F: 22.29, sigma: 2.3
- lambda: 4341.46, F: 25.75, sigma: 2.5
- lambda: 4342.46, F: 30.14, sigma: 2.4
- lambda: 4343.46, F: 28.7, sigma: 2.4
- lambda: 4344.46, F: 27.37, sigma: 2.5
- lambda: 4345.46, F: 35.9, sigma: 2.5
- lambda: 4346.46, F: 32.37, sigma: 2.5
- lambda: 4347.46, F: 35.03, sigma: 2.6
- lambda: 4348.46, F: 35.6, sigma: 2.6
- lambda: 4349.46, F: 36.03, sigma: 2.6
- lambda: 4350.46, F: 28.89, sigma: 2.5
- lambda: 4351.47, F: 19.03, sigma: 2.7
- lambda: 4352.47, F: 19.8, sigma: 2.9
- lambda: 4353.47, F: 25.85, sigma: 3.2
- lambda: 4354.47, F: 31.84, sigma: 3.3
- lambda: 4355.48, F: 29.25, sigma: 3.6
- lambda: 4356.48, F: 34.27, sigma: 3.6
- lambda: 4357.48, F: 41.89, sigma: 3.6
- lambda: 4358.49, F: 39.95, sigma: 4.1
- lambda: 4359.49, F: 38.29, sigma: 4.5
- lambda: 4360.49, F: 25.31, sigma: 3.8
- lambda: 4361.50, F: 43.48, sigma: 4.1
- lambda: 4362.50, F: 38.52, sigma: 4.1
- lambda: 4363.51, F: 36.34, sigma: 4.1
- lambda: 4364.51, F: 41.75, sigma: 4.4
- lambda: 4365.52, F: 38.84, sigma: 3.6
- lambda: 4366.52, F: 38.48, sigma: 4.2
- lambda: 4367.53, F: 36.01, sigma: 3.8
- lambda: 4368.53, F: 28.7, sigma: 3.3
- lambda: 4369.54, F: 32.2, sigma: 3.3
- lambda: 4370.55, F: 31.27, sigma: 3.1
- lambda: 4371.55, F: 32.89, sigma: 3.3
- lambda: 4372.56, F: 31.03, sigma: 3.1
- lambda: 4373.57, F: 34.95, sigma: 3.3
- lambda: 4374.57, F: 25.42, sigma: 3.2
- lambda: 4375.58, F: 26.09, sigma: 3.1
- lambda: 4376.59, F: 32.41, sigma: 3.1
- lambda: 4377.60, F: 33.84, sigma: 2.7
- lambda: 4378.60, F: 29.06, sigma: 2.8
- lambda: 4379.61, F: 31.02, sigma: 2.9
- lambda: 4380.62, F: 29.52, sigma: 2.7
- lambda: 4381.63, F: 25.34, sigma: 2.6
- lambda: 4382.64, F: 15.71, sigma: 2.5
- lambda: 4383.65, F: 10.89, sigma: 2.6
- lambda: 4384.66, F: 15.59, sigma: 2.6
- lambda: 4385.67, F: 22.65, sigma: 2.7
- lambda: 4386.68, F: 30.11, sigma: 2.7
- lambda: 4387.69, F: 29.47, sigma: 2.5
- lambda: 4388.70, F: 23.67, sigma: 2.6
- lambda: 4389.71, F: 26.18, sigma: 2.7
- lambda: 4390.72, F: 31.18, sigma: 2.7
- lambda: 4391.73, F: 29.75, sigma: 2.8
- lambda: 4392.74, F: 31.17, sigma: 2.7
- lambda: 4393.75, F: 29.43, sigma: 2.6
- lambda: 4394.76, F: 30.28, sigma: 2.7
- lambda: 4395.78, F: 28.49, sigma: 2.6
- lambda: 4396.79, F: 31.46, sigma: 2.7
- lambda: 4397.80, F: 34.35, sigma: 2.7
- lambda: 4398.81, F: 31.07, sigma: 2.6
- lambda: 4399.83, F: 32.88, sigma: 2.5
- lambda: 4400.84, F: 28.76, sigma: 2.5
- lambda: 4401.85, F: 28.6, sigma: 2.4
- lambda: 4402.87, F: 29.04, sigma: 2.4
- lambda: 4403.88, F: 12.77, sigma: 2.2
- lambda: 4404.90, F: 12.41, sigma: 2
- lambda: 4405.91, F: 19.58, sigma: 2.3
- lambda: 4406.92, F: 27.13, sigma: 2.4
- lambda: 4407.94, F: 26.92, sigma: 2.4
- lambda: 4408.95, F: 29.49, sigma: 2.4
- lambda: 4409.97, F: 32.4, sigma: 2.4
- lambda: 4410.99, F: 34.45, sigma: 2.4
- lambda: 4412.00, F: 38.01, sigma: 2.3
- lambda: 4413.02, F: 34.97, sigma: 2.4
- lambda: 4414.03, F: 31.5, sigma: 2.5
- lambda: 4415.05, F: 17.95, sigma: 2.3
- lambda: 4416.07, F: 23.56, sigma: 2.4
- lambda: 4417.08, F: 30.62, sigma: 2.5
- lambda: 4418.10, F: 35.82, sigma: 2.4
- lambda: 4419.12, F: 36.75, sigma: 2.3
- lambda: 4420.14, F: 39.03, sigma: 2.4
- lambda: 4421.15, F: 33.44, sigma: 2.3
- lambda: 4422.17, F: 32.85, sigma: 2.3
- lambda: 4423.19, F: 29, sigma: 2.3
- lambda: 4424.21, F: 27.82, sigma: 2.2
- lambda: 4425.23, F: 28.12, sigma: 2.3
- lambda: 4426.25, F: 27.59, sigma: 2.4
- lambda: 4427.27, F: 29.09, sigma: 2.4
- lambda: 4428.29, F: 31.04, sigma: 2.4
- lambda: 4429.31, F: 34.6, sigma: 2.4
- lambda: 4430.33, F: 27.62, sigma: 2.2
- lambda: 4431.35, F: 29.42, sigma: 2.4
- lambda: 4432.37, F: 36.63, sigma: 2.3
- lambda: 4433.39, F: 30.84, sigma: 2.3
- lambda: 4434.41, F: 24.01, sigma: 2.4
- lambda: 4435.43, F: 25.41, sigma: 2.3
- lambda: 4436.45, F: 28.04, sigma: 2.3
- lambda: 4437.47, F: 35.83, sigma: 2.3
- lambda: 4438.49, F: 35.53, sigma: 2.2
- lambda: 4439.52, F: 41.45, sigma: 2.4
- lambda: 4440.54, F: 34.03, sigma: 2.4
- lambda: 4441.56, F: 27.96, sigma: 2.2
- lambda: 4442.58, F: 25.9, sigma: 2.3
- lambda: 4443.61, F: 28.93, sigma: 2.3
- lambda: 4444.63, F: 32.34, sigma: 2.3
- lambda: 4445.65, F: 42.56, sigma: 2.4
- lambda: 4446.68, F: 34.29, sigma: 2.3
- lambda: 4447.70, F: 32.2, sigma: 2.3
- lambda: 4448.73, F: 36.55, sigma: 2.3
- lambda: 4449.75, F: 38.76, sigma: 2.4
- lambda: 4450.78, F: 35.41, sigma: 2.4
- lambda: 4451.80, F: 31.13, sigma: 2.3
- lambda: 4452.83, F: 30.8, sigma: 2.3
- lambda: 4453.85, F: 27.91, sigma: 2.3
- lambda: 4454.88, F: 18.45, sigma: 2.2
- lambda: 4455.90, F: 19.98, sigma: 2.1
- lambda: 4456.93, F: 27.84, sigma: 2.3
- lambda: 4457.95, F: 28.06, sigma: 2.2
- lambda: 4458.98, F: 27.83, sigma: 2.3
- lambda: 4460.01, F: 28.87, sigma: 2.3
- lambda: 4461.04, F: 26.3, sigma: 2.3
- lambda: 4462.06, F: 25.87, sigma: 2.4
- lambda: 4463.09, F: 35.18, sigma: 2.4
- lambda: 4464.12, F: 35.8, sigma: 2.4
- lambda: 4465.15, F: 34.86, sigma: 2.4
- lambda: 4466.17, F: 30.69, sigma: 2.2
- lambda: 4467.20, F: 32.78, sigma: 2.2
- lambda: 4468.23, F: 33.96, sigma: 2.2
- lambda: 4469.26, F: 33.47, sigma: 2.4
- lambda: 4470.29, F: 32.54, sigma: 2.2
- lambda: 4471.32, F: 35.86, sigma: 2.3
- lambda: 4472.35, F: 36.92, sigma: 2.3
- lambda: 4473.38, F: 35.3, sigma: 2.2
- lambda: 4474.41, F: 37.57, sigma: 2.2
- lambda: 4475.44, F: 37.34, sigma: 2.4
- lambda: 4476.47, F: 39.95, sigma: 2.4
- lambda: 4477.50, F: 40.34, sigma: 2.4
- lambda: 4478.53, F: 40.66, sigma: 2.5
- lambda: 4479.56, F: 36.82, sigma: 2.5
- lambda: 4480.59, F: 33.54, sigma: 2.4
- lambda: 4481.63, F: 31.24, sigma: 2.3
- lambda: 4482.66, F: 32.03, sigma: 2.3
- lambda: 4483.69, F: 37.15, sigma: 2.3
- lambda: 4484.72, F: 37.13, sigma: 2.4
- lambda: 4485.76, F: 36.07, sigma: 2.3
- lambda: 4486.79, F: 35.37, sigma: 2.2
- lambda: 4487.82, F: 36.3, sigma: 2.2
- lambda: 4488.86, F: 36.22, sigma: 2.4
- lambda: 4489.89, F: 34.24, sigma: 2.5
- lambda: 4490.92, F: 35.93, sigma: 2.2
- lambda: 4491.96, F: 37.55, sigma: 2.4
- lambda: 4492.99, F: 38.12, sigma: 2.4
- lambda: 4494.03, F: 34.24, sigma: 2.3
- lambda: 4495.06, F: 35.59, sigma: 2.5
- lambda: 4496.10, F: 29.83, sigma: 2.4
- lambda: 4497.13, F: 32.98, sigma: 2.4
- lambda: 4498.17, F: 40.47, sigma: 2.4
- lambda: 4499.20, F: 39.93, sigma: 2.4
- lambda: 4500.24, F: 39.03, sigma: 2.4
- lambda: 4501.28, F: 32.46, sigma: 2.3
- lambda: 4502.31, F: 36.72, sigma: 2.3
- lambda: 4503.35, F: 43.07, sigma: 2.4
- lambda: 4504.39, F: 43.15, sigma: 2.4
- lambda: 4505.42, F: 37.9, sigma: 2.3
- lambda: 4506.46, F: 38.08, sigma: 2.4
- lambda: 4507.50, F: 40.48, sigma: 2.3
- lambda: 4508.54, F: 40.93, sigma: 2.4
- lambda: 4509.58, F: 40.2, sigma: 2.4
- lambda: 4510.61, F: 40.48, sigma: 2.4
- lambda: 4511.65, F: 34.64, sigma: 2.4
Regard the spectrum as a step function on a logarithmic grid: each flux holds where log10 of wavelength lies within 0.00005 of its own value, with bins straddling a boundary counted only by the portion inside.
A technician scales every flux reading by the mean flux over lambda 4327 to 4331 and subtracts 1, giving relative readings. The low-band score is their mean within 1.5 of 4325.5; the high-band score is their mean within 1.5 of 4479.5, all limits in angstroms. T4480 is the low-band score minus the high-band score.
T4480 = -0.67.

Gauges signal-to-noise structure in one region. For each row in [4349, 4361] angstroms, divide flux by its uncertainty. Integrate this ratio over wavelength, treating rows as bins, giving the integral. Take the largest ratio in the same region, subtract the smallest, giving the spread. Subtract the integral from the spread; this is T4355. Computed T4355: -104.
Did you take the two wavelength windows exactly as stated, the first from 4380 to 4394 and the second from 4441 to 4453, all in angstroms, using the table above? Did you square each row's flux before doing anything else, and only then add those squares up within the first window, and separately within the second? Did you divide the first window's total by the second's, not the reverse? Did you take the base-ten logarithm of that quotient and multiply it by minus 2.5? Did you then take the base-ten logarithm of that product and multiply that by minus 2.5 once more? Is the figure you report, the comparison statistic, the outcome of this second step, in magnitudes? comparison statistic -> 1.0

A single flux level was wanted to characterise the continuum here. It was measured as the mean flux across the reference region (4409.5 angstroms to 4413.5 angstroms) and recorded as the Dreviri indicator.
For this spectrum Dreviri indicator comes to 35.0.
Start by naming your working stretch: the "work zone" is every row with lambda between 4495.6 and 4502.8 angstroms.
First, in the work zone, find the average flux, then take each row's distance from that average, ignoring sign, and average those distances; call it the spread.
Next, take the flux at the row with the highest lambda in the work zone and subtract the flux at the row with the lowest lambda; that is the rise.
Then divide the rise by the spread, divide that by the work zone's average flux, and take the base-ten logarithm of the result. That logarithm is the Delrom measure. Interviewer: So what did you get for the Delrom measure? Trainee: -1.27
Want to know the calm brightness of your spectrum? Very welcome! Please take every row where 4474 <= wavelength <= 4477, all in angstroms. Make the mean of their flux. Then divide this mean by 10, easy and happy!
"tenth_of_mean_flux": 3.83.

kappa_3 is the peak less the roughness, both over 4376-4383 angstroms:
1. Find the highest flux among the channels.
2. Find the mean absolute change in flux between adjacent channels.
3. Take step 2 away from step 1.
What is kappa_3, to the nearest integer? 30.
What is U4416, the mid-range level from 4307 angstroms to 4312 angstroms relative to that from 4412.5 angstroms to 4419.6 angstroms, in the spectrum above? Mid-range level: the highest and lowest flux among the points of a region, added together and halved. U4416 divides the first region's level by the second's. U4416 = 0.56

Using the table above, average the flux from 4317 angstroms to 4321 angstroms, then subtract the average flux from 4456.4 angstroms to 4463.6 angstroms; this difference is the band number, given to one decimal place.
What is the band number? 4.8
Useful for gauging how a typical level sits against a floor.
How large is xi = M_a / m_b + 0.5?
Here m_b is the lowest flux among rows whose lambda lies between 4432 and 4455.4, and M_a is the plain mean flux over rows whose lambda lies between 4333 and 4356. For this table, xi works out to 2.07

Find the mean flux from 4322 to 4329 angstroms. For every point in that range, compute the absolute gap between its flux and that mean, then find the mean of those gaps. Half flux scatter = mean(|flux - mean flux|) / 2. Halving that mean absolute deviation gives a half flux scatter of 3.5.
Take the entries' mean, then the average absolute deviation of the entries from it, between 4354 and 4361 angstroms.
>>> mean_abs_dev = 5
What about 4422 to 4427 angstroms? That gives 2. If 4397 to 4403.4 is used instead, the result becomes 2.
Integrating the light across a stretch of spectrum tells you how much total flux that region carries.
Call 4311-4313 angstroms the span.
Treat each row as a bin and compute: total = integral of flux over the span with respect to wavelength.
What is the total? 44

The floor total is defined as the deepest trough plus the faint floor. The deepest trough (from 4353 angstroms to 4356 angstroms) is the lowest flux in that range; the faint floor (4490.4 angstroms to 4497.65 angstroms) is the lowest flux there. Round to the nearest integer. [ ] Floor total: 56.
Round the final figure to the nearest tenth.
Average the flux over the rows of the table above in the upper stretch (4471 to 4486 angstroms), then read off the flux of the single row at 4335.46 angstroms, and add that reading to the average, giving 68.5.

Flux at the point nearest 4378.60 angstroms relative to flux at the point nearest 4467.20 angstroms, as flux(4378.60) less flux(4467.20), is -3.7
